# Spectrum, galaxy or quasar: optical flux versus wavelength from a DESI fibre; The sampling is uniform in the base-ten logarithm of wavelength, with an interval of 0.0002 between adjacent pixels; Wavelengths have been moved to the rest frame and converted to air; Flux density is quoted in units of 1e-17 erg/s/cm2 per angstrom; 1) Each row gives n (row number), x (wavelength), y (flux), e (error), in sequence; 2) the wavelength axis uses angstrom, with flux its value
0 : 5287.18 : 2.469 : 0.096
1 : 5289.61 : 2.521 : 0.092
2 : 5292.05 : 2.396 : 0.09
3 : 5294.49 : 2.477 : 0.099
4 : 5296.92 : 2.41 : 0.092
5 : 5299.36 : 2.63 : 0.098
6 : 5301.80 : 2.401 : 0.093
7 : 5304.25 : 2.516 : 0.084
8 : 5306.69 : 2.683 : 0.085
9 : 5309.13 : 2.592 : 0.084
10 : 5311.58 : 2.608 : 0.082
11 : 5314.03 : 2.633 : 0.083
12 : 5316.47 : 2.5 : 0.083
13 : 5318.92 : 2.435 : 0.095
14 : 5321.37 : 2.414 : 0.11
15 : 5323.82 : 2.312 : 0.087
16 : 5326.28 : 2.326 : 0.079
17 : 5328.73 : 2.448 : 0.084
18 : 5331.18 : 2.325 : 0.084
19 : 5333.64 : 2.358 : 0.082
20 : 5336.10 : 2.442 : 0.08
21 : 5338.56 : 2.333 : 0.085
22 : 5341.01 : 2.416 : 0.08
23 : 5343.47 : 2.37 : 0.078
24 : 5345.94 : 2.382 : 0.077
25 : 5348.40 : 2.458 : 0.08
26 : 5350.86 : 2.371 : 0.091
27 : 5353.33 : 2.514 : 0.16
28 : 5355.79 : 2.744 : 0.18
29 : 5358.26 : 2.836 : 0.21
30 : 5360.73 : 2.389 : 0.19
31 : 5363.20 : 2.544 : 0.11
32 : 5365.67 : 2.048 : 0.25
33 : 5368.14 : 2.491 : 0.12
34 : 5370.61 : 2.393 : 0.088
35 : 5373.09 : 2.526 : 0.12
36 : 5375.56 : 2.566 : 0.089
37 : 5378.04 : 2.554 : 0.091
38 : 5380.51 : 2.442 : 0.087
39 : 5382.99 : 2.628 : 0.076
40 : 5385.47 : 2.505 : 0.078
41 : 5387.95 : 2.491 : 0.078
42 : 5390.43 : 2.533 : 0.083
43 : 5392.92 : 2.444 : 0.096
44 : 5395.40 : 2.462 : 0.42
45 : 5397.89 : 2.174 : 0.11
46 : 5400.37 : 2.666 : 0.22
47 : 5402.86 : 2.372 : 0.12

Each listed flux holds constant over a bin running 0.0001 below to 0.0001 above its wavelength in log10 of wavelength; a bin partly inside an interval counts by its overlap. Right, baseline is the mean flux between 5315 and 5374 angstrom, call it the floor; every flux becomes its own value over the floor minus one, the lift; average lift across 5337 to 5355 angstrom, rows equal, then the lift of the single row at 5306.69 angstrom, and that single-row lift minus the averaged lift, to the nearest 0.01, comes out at 0.11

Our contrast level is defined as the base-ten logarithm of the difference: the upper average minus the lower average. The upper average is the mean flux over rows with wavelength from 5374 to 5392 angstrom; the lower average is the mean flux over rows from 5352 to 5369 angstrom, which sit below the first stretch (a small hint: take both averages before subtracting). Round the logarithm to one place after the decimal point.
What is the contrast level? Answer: -1.7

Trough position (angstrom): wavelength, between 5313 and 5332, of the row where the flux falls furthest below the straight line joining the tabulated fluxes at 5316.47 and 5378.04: 5323.82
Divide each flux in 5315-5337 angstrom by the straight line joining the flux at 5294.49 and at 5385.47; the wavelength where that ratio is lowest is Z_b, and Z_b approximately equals 5323.82 angstrom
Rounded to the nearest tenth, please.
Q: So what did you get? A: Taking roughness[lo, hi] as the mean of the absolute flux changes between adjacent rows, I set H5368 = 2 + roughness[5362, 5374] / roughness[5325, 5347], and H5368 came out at 5.8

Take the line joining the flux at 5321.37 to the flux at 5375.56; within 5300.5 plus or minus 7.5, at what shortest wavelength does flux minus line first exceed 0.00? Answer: 5294.49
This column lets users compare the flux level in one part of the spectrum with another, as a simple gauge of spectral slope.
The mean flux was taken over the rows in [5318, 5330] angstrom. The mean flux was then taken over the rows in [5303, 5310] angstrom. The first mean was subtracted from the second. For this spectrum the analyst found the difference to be 0.21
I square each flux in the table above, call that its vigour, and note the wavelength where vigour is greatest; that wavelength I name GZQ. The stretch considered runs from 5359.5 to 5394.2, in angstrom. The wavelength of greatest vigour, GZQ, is 5382.99 angstrom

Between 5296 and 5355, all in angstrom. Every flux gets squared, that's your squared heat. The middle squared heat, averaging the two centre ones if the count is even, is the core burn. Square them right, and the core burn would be 5.88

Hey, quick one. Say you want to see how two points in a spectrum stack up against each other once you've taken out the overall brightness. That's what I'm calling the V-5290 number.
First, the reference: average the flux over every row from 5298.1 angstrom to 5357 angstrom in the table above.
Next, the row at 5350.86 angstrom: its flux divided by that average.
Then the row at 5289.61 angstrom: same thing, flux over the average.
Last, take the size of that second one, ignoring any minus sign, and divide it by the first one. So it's 1.06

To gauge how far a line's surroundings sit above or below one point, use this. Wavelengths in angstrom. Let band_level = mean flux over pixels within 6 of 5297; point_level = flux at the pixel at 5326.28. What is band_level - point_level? 0.14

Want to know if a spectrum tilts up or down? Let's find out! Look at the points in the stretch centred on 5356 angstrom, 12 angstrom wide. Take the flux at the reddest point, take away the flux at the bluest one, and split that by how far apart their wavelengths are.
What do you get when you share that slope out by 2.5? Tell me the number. 0.0007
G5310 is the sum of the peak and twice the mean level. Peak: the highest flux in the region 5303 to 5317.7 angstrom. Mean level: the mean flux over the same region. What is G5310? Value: 7.86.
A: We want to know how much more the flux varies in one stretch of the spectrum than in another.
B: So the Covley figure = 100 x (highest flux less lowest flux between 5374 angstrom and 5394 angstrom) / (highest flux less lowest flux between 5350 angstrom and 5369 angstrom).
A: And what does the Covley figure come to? 24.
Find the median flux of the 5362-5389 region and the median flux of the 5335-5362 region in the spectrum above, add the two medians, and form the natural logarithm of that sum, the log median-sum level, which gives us 1.59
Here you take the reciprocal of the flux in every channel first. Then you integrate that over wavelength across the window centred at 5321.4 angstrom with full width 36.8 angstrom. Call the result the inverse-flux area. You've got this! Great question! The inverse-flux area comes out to 15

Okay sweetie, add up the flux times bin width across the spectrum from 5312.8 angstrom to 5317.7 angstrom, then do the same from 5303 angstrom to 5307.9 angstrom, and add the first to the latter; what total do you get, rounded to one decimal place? 25.3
